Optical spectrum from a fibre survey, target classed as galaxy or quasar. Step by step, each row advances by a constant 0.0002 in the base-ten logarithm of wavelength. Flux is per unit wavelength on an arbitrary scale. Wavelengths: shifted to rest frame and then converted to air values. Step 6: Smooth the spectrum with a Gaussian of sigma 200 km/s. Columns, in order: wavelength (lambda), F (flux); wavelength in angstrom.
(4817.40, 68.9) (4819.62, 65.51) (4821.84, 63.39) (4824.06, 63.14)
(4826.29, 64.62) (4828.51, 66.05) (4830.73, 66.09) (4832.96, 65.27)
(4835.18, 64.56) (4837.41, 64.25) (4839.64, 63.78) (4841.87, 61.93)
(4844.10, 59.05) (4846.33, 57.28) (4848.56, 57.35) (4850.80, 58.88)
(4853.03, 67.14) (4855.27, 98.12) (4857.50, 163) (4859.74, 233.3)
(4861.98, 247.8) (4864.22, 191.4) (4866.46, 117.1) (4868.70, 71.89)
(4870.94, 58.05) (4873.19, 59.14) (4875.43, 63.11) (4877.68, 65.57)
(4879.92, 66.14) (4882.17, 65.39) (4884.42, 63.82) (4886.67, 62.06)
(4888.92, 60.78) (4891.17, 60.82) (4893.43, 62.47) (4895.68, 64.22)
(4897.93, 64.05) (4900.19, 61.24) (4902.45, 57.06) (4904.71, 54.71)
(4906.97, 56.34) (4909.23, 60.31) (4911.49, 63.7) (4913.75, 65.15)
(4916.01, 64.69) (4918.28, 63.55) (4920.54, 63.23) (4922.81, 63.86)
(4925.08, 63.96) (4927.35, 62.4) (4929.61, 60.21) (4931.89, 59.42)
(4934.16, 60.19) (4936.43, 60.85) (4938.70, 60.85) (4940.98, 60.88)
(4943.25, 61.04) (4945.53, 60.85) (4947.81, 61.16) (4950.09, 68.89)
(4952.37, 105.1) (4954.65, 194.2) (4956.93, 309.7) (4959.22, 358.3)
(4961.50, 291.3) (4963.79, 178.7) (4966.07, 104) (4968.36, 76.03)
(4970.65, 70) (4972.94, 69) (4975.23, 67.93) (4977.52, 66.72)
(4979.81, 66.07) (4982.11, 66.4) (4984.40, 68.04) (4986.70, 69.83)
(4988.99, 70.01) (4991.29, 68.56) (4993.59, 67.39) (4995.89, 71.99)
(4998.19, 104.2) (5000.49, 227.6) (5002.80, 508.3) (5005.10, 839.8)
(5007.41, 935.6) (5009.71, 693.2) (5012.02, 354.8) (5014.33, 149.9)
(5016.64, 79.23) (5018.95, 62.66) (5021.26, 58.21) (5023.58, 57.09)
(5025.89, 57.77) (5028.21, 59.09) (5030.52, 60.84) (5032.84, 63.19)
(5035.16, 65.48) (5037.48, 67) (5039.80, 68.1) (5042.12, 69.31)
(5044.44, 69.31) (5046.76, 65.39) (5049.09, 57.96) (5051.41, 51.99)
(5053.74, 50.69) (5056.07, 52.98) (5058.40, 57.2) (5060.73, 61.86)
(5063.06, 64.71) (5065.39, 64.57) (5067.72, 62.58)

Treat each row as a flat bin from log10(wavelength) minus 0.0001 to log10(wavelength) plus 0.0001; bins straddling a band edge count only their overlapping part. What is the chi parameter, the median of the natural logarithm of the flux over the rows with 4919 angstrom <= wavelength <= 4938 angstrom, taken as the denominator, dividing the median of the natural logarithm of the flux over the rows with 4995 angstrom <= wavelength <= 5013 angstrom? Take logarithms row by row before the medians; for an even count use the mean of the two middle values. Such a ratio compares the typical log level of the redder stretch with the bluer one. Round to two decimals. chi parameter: 1.47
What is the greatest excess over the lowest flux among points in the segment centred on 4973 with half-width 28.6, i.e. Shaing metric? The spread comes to 297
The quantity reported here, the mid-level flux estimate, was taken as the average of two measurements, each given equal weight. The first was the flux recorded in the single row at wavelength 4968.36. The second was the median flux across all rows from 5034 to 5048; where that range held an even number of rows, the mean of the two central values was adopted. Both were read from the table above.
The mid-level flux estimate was 72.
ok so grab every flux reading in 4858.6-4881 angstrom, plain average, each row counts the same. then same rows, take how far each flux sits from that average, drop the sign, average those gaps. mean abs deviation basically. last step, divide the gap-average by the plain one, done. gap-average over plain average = 0.55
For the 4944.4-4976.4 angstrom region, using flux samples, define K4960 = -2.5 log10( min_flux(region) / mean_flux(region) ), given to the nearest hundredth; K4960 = 0.93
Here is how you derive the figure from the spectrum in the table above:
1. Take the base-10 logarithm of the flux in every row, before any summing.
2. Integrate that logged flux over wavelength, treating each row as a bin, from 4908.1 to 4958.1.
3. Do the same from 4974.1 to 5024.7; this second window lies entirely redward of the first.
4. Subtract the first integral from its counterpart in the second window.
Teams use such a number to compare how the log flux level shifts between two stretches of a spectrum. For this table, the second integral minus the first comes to 13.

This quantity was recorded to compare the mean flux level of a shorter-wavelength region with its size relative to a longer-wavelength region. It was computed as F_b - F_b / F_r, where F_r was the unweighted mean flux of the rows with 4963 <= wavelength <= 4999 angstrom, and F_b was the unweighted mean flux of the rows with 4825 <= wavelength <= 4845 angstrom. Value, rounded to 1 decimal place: 63.2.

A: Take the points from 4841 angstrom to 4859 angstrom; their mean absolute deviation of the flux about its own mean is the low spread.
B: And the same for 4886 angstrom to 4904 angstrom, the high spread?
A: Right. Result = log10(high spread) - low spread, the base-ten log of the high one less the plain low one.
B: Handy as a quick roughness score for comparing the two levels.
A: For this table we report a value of -26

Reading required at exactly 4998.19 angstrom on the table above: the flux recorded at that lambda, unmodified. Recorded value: 104.2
